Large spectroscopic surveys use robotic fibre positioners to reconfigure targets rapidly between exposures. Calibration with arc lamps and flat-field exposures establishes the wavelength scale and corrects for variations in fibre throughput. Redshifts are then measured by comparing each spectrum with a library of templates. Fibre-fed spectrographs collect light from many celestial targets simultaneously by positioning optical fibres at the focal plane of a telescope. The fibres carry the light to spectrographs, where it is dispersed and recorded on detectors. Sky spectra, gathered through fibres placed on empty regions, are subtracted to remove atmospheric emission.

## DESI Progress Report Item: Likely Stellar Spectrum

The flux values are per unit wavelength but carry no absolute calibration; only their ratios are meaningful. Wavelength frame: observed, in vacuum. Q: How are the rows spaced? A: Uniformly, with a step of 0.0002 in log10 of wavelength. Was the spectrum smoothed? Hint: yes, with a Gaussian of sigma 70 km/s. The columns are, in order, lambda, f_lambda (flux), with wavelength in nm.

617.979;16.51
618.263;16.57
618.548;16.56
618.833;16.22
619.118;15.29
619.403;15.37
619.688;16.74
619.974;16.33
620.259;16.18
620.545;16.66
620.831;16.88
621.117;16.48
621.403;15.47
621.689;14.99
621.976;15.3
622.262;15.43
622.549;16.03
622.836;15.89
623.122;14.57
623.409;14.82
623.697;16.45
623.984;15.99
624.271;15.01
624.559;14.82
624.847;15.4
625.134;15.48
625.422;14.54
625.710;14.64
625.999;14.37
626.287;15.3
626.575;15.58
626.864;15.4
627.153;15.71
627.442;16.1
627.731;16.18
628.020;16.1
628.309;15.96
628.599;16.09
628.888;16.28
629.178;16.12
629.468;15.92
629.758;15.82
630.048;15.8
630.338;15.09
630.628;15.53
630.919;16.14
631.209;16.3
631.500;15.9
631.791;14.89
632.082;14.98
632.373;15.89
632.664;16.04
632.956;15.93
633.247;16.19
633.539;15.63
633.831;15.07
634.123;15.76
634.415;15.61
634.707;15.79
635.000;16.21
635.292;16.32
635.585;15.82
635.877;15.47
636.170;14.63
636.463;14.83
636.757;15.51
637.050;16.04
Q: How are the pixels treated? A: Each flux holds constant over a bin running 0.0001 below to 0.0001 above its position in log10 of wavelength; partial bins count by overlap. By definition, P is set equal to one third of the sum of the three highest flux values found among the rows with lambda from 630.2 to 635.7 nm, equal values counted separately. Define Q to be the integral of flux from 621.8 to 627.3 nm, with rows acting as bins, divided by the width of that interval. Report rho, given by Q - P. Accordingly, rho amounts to -0.98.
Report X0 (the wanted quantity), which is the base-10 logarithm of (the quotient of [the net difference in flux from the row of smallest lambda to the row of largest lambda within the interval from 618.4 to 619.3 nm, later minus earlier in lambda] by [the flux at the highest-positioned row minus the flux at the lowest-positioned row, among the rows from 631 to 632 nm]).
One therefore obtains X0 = 0.0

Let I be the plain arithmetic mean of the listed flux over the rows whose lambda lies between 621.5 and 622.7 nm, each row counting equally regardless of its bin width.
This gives 15.44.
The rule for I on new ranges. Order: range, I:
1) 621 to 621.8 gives 15.65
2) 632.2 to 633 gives 15.95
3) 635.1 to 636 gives 15.87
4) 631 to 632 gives 15.70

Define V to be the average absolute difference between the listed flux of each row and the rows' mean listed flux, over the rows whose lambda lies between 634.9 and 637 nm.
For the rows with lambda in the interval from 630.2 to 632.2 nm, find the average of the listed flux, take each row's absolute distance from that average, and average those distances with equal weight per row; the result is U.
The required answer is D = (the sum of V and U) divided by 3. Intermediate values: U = 0.49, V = 0.49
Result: 0.33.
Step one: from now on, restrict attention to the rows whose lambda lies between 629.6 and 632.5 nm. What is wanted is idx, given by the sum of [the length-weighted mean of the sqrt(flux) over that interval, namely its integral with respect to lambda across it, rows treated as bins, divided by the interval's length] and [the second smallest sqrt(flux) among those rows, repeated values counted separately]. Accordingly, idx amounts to 7.82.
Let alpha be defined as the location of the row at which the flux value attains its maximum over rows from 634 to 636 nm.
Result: 635.292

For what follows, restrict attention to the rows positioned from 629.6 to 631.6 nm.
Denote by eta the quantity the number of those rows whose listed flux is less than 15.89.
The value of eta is 4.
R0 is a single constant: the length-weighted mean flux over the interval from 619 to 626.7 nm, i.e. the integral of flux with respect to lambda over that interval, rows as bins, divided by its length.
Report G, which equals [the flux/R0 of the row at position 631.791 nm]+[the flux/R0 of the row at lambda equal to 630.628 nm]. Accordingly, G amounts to 1.96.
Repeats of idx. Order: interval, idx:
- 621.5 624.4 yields 7.78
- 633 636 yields 7.91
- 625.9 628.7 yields 7.87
